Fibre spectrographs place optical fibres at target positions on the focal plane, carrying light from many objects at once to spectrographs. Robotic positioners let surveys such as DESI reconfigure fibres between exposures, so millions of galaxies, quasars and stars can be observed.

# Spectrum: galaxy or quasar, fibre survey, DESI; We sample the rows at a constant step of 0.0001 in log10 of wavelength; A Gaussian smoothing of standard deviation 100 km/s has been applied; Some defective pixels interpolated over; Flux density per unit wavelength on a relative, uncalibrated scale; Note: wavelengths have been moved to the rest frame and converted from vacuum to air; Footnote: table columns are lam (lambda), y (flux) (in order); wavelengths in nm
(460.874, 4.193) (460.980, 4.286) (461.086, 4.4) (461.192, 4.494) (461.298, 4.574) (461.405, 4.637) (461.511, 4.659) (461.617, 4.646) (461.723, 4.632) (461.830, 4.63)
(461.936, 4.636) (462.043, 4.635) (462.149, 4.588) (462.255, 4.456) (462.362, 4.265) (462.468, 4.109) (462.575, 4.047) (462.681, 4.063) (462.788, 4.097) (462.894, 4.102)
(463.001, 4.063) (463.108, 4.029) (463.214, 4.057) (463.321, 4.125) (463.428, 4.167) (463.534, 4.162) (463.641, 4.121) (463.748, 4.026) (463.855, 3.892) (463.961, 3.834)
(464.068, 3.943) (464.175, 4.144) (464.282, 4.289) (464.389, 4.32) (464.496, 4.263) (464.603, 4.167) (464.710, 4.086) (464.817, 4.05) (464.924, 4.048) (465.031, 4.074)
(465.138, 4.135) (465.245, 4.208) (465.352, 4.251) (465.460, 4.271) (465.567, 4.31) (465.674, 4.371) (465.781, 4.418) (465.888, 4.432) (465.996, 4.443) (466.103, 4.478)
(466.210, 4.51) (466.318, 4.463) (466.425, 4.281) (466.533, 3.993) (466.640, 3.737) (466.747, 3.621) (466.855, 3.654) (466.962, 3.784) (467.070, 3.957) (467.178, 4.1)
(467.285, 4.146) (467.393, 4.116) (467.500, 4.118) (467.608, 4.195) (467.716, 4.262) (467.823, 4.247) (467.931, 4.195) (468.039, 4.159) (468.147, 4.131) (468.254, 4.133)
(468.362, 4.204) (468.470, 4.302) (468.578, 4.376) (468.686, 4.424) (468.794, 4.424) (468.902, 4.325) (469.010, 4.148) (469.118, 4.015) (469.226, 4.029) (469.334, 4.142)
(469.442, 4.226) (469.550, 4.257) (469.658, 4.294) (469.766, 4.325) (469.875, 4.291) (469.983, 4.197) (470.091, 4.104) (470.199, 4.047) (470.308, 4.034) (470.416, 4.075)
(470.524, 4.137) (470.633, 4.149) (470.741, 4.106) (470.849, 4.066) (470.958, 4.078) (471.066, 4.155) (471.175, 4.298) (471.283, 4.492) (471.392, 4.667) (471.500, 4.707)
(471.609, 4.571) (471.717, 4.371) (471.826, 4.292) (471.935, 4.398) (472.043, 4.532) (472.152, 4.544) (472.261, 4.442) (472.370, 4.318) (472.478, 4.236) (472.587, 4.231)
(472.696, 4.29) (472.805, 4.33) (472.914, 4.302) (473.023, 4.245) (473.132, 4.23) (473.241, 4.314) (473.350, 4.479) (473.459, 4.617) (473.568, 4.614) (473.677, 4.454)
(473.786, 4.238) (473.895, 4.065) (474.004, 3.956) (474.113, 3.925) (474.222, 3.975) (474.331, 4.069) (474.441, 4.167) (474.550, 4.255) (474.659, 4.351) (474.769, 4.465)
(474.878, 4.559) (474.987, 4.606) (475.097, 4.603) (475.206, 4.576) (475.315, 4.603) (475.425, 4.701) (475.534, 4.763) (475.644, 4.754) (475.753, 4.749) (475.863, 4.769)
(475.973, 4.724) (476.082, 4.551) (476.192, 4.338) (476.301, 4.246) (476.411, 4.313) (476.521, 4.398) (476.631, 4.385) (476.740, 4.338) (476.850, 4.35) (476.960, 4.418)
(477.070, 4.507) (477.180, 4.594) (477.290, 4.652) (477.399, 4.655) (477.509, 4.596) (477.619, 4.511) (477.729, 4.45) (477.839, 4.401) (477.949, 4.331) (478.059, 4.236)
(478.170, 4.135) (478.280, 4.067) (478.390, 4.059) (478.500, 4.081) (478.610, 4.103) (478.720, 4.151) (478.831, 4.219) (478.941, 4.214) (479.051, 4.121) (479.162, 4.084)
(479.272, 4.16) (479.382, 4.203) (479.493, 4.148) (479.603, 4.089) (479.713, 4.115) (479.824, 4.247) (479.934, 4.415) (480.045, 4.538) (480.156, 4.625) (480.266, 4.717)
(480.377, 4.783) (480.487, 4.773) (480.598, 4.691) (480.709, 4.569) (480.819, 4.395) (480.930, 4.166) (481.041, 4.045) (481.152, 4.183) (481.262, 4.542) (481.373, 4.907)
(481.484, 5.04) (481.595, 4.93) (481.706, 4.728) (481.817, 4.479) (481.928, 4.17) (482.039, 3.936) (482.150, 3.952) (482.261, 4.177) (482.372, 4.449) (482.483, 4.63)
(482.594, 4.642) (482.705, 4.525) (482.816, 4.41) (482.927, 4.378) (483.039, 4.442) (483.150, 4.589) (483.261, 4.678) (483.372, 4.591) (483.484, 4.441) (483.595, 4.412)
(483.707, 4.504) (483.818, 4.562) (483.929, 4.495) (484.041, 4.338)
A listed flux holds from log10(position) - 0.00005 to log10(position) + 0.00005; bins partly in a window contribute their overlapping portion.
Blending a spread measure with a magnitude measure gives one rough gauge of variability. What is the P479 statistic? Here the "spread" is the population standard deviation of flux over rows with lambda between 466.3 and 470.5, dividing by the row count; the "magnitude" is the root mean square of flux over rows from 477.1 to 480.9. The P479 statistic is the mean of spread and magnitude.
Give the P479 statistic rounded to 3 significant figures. 2.28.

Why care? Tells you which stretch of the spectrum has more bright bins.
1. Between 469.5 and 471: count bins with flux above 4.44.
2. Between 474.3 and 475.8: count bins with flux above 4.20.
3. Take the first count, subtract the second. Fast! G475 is -12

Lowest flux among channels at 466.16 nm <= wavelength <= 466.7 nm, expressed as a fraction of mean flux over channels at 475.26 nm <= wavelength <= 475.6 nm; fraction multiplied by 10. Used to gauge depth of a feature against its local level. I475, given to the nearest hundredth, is 7.97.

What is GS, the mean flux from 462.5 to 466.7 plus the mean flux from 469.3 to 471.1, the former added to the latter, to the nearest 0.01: 8.32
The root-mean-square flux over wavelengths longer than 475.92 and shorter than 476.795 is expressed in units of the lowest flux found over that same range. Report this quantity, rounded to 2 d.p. 1.04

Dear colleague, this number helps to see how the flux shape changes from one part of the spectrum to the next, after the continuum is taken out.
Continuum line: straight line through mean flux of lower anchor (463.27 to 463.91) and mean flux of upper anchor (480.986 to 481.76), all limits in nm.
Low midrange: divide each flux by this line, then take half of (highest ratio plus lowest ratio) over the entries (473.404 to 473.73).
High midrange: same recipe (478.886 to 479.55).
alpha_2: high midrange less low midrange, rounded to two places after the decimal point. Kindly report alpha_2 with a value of -0.12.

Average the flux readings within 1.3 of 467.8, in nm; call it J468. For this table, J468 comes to 4.11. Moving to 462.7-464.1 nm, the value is 4.05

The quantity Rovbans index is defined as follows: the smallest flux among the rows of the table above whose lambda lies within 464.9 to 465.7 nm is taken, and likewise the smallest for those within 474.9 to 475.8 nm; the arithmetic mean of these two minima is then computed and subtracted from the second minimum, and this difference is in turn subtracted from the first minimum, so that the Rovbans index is 3.8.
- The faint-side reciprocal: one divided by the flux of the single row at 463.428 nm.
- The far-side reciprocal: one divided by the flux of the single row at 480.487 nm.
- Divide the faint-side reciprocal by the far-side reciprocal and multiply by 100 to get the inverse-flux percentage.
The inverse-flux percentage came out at 115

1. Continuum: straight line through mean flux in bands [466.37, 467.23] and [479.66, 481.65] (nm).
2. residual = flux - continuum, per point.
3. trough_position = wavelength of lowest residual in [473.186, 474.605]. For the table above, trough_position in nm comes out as 474.113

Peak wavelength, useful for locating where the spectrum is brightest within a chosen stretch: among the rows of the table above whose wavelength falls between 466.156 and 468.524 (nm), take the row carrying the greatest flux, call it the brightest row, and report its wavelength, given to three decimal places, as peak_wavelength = 466.210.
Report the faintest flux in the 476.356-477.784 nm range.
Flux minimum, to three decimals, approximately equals 4.313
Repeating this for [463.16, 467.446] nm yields 3.621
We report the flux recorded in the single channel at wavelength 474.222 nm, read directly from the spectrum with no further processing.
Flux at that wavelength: 3.975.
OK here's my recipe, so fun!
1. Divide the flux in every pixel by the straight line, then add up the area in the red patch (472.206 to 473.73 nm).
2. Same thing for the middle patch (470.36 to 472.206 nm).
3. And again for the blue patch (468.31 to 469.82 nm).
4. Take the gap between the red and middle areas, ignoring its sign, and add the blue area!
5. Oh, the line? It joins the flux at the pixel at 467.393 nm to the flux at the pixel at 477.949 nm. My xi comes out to 1.9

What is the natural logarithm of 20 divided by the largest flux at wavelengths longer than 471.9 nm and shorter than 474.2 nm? 1.47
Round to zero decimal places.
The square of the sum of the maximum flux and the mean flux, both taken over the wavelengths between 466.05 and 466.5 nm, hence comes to 80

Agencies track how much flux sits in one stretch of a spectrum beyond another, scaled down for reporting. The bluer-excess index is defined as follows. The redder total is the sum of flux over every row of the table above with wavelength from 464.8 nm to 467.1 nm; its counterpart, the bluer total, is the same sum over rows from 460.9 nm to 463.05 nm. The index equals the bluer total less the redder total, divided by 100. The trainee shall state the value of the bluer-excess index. 0.0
